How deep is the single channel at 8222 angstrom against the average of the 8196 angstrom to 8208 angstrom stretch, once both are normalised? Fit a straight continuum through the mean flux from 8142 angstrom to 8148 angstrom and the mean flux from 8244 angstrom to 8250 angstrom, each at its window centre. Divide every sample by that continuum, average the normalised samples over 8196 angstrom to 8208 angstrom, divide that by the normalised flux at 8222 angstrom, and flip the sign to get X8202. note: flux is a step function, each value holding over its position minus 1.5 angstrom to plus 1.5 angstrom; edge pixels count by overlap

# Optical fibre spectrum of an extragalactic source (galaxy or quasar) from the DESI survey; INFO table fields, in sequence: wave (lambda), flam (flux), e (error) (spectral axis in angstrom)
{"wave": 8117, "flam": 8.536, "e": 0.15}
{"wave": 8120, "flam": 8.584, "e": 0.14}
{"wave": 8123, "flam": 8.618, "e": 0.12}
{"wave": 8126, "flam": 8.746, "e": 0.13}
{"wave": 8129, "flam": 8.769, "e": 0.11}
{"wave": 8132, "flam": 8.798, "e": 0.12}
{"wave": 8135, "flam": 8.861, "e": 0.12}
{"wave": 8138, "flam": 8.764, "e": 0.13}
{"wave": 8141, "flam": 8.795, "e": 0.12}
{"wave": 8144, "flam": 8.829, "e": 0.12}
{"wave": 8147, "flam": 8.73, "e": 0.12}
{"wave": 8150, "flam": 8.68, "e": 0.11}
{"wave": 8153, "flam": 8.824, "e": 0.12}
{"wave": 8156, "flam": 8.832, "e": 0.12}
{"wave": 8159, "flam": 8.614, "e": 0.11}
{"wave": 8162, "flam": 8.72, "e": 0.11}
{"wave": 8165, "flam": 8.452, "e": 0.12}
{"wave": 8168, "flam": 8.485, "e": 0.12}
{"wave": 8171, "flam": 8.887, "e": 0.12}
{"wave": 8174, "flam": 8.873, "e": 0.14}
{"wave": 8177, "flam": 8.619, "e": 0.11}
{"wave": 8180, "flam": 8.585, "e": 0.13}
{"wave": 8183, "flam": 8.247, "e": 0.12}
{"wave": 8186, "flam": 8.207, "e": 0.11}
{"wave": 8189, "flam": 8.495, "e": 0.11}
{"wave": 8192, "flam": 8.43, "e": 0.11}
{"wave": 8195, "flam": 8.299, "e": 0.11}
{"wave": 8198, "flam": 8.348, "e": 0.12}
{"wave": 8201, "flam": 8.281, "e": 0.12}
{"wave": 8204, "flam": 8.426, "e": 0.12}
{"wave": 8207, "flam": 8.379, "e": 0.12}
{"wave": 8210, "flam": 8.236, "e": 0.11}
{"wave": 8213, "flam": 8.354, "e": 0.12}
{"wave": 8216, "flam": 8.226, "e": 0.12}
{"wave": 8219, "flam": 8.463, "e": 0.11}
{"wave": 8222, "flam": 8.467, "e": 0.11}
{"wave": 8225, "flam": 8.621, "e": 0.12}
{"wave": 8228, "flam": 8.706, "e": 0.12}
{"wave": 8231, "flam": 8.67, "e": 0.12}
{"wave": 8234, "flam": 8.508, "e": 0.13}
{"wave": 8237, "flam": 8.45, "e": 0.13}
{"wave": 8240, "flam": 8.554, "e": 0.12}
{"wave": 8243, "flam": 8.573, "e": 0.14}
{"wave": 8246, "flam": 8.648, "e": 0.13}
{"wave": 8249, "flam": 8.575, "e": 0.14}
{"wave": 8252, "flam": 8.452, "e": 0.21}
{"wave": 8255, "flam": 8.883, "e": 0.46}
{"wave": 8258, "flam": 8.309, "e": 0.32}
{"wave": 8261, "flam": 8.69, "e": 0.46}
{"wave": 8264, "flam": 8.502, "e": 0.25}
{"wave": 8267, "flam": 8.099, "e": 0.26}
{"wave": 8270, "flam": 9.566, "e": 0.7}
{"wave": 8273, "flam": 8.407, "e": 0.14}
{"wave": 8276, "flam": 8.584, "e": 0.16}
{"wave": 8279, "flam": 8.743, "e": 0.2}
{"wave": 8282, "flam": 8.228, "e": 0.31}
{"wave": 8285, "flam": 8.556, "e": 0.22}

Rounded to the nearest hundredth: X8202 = -0.98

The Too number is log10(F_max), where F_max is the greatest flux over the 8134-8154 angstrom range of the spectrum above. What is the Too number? 0.947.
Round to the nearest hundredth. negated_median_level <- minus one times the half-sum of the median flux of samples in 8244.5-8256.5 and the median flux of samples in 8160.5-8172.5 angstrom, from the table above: -8.61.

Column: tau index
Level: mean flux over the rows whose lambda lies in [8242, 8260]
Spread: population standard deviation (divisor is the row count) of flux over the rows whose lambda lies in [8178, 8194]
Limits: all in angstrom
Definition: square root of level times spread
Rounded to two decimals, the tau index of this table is 1.11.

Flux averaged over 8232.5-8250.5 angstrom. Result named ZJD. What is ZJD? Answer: 8.55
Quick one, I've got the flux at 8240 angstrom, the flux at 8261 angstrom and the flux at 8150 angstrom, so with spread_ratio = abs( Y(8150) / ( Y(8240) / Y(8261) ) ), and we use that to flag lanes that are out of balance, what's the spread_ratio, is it 8.8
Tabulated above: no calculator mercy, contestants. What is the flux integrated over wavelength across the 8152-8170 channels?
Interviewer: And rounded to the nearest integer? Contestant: 156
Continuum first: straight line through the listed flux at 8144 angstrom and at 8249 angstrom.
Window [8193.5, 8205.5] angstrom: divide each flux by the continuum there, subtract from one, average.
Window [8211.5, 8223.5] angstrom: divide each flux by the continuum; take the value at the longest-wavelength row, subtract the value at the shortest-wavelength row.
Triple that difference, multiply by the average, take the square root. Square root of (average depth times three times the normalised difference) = 0.04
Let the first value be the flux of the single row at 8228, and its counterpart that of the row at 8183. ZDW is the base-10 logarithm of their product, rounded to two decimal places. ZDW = 1.86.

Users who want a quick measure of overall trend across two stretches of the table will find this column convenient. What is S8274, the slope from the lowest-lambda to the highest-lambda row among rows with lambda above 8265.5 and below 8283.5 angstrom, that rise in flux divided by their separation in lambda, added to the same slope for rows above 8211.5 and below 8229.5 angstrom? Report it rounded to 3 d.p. 0.032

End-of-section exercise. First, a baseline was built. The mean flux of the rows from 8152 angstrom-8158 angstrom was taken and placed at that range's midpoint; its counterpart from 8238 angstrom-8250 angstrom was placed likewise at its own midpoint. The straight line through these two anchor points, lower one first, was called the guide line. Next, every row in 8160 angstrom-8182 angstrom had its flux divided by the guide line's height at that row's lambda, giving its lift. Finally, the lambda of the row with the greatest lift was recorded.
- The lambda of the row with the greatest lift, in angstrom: 8171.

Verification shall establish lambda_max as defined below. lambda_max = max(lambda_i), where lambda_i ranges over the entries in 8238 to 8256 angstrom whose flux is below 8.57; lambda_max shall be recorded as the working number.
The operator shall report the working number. 8252 angstrom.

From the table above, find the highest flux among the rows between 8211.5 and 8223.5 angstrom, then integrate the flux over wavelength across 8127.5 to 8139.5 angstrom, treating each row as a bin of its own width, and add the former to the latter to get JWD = 114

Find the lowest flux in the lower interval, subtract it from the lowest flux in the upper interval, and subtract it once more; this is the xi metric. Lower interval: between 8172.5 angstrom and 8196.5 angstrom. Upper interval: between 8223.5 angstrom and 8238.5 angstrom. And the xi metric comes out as -8.0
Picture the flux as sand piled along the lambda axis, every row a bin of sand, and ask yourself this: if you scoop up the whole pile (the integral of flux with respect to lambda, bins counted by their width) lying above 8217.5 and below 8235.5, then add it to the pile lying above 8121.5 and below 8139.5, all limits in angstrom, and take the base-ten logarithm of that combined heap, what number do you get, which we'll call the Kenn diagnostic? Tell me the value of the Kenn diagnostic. 2.49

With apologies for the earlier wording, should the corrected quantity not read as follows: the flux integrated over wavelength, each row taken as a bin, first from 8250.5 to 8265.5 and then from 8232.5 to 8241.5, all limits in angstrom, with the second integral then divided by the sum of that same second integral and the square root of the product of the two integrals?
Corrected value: 0.44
